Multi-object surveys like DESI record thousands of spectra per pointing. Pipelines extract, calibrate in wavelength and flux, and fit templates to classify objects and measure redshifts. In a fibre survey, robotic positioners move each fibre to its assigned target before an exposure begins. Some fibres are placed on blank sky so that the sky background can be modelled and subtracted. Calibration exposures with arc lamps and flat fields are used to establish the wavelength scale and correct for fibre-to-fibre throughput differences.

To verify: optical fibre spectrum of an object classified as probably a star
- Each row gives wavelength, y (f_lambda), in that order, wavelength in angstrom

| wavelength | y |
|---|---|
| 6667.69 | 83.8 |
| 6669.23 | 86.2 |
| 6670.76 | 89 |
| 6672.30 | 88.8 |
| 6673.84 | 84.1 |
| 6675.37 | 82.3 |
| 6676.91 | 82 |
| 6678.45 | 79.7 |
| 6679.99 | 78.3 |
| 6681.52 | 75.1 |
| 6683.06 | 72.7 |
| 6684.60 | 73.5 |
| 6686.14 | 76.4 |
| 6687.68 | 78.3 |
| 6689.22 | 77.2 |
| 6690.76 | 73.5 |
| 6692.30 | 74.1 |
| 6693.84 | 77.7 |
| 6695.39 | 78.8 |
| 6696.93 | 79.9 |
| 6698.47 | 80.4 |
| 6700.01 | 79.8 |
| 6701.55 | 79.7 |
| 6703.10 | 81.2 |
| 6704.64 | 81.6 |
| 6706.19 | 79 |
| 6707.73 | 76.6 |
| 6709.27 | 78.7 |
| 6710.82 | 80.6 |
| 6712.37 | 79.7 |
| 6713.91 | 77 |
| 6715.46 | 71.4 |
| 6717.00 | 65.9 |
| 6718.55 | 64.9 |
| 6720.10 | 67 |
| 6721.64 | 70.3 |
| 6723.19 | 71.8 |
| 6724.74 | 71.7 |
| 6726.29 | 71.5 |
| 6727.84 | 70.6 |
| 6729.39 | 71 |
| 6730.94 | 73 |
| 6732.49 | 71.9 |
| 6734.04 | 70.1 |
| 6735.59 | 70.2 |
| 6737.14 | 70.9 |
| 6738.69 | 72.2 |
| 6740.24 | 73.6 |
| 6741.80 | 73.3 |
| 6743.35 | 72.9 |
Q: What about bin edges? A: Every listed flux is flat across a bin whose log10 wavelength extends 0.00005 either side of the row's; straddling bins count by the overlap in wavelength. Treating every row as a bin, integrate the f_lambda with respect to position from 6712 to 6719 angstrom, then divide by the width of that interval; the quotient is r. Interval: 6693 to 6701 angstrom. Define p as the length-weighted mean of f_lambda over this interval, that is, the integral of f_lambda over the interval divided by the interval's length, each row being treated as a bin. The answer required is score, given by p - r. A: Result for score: 8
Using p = 79.3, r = 72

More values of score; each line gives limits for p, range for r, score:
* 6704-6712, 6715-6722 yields 12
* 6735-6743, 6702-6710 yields -7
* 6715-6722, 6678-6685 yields -8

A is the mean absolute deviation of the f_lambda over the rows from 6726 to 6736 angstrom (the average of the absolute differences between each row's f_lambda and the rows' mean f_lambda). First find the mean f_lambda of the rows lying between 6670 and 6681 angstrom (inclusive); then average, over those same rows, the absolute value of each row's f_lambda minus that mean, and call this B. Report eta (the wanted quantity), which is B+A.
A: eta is 4.1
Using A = 0.8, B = 3.3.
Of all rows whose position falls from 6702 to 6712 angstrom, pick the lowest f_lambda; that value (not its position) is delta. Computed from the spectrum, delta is 76.6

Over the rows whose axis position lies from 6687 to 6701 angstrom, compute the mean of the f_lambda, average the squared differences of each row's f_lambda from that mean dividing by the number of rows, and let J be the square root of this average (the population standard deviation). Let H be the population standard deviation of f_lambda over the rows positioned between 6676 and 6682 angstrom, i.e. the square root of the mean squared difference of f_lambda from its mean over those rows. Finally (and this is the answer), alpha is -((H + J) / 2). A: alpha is -2.42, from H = 2.5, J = 2.3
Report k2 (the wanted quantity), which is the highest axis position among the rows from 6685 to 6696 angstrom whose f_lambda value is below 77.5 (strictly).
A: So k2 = 6692.30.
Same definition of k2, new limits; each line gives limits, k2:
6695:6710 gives 6707.73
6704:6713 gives 6707.73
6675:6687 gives 6686.14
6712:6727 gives 6726.29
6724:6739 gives 6738.69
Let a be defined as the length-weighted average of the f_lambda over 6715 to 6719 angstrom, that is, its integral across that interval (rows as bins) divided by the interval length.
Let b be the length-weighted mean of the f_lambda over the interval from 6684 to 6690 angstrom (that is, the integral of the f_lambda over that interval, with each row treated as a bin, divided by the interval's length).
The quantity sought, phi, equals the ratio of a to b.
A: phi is 0.88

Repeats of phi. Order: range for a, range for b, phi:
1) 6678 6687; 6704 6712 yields 0.96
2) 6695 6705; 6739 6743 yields 1.10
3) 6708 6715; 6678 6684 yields 1.03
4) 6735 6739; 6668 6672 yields 0.81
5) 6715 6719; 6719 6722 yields 0.99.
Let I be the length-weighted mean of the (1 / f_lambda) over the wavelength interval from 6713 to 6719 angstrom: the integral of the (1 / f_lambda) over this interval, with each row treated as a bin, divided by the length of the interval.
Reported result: 0.0143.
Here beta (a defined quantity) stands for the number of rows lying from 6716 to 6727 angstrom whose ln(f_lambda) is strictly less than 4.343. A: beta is 7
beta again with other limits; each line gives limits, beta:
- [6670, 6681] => 0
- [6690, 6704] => 2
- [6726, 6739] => 9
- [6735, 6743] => 5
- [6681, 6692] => 5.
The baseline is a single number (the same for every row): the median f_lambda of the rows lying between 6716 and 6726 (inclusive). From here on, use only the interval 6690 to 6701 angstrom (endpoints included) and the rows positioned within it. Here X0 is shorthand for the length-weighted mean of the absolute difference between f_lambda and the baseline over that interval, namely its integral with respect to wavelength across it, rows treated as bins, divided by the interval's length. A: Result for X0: 9.1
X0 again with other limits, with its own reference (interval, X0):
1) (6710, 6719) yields 6.9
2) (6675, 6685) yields 9.0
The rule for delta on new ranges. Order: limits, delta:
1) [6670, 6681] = 78.3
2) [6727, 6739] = 70.1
